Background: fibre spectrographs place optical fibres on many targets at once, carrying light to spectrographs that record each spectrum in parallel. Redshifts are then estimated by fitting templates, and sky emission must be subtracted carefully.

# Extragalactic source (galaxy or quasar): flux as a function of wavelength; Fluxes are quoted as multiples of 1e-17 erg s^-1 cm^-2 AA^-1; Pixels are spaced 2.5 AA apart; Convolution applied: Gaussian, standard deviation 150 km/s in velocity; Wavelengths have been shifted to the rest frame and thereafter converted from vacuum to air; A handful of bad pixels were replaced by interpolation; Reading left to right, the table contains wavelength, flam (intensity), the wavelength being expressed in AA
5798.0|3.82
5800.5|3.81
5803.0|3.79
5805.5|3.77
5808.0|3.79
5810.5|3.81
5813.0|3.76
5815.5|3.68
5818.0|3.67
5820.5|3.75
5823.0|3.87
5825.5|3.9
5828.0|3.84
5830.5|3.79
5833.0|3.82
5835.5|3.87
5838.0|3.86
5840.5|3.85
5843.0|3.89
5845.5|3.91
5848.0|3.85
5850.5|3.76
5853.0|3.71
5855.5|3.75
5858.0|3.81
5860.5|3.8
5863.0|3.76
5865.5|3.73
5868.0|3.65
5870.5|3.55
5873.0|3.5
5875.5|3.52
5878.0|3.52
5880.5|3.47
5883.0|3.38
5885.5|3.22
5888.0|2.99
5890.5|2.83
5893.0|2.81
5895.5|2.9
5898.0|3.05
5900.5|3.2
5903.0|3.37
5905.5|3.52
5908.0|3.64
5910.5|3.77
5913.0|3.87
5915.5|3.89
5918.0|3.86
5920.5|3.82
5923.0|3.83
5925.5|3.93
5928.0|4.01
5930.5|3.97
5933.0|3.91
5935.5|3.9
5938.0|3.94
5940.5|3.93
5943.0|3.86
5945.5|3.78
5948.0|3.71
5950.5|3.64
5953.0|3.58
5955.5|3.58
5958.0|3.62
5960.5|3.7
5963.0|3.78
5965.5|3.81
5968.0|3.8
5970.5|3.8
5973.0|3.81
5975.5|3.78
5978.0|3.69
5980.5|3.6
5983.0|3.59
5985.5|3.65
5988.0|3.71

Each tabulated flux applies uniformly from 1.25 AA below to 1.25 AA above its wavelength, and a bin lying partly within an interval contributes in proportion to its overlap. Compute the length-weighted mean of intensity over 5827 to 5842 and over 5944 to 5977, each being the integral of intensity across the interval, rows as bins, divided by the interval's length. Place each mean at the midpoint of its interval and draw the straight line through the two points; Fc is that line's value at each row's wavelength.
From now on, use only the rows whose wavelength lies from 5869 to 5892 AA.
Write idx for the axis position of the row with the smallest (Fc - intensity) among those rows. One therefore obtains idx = 5870.5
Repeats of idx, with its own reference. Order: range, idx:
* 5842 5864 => 5845.5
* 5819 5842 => 5825.5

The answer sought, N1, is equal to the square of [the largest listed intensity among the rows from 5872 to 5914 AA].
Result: 15.0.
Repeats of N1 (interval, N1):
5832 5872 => 15.3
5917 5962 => 16.1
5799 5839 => 15.2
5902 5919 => 15.1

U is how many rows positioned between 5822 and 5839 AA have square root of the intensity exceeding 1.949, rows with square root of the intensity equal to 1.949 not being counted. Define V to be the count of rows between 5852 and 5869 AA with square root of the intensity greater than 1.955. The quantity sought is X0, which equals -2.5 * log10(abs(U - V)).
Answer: -1.95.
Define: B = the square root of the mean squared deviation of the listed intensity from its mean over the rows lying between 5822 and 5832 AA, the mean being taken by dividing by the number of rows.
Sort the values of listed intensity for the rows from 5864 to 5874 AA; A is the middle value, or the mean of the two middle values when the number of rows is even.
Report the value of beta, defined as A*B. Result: 0.15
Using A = 3.6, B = 0.04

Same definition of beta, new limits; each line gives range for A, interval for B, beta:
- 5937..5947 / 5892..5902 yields 0.58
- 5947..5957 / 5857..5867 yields 0.12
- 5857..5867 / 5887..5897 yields 0.27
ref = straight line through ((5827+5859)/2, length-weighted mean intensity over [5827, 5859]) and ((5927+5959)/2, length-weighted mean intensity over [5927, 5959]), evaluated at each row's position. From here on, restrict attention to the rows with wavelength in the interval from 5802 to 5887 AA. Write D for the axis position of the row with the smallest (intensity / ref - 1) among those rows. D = 5885.5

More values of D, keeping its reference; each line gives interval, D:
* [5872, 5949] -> 5893.0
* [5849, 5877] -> 5873.0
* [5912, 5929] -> 5920.5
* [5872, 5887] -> 5885.5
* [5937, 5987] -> 5953.0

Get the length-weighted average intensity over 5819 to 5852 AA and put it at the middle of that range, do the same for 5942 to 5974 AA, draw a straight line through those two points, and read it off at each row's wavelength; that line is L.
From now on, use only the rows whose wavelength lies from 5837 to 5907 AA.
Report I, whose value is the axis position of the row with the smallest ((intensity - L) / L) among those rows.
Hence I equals 5893.0 AA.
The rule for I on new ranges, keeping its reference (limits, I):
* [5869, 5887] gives 5885.5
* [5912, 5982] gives 5953.0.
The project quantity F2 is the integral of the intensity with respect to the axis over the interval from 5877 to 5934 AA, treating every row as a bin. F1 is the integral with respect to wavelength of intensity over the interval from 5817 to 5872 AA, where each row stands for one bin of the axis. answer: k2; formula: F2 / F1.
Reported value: 1.0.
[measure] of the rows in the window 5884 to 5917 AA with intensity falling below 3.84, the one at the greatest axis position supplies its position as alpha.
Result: 5910.5 AA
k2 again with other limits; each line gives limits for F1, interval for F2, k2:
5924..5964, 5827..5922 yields 2.2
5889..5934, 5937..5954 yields 0.4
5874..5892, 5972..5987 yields 0.9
